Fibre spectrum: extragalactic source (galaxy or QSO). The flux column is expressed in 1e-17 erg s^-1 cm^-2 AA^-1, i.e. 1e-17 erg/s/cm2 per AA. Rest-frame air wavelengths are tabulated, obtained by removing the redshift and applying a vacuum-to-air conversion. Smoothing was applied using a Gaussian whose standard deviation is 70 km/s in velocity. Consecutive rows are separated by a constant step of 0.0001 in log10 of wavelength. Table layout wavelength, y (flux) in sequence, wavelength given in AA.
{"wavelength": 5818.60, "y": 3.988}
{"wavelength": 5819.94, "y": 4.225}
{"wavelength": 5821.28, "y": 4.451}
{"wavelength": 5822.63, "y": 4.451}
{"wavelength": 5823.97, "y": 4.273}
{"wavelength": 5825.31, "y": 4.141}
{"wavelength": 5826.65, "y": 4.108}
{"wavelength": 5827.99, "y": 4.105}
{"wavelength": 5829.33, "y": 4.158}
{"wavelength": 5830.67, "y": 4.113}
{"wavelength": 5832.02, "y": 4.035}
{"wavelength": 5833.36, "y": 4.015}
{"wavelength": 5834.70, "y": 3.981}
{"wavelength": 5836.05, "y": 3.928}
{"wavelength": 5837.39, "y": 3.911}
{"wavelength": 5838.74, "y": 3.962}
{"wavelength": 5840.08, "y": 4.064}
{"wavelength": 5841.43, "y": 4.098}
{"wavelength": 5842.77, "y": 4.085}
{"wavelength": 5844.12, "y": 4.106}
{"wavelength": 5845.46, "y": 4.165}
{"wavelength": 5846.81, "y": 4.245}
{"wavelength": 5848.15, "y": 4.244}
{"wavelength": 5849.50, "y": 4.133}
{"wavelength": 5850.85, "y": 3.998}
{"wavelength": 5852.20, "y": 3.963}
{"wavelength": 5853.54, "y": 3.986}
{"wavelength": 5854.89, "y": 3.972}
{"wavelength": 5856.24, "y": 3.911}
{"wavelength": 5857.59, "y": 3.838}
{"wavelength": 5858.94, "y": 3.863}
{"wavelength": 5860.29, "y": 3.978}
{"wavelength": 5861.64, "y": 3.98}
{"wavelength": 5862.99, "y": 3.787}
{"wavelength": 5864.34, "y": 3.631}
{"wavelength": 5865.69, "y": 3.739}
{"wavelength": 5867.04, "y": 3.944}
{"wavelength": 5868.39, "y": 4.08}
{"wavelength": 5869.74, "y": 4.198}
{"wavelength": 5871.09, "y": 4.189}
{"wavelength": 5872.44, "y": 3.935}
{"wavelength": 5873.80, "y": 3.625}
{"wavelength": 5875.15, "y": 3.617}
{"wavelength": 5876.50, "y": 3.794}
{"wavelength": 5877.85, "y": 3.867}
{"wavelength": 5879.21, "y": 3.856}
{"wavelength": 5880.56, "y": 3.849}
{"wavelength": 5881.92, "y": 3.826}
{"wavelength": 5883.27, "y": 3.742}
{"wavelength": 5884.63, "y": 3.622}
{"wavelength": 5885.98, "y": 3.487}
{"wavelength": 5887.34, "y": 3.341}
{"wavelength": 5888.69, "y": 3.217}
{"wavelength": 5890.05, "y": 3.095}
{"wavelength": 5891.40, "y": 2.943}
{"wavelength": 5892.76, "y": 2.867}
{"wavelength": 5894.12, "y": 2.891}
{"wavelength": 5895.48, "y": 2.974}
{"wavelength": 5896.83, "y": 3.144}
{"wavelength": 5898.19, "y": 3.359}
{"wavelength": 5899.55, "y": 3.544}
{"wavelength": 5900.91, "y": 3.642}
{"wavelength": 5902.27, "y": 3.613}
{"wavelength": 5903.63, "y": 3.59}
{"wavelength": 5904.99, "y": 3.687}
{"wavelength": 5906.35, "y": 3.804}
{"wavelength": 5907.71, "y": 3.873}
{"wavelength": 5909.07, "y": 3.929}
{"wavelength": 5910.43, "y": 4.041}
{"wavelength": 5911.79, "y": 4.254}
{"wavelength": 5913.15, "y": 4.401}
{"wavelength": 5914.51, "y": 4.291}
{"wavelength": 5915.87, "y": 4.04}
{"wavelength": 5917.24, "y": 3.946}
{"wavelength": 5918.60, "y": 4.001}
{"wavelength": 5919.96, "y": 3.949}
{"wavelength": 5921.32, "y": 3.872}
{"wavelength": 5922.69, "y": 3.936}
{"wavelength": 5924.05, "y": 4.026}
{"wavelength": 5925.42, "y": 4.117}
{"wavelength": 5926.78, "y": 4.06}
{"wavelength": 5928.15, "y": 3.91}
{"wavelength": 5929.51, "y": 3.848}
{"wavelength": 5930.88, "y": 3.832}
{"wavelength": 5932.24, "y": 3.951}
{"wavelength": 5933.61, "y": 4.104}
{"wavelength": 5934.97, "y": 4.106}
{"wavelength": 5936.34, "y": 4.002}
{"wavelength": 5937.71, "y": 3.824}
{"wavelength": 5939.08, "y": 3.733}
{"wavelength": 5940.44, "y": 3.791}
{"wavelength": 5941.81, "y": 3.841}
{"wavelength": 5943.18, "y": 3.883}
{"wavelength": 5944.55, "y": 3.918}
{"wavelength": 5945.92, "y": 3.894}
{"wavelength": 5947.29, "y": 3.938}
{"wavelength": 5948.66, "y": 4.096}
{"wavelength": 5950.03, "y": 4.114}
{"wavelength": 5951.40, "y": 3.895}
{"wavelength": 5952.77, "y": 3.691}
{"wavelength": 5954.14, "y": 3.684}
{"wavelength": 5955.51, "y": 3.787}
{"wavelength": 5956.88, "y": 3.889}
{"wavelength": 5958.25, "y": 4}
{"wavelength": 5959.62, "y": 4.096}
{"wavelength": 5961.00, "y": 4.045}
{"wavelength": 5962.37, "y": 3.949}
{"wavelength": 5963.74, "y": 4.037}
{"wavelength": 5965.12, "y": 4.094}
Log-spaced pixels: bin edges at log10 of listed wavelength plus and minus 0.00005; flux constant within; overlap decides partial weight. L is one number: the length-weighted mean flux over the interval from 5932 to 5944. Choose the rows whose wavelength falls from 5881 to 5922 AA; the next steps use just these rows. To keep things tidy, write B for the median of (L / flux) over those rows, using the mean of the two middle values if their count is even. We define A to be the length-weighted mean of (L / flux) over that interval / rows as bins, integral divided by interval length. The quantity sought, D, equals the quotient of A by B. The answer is 1.02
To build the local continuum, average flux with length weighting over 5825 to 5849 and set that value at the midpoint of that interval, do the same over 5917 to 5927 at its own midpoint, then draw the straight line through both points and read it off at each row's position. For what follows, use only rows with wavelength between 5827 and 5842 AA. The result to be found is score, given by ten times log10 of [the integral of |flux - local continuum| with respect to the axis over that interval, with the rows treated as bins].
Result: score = 0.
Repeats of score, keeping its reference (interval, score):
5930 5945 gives 2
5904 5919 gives 4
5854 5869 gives 4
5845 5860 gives 3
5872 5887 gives 7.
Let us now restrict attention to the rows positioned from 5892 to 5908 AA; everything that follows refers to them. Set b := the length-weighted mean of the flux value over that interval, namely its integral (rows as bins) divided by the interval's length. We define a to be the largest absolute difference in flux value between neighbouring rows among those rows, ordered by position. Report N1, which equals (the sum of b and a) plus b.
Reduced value 7.0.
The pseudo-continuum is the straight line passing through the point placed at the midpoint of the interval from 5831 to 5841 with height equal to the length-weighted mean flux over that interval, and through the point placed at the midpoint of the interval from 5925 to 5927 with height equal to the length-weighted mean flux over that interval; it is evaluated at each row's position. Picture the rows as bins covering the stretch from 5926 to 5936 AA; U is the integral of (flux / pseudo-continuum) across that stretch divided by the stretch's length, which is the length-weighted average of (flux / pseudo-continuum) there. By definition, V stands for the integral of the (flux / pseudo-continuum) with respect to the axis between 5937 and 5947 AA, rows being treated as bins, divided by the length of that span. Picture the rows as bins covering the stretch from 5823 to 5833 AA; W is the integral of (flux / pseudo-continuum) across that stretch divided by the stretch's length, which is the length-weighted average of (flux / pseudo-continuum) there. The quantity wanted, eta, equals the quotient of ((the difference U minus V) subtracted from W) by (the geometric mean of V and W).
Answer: 1.02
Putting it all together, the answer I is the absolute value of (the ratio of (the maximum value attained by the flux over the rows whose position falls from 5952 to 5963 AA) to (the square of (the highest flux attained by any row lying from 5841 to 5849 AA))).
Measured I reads 0.227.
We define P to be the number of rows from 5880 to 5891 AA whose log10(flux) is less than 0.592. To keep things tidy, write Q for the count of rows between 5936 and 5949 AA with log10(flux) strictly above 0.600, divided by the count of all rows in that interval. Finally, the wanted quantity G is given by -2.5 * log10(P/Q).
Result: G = -4.01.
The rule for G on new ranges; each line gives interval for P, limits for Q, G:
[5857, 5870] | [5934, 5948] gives -3.49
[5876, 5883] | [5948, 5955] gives -2.74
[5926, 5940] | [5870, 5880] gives -3.62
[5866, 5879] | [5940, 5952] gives -3.14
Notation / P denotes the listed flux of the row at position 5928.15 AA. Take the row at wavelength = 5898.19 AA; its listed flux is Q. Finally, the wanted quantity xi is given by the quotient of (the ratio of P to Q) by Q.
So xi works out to 0.35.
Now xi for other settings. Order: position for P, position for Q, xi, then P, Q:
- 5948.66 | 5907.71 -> 0.27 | 4.096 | 3.873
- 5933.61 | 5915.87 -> 0.25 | 4.104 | 4.04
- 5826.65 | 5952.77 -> 0.30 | 4.108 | 3.691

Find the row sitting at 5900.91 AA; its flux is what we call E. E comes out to 3.642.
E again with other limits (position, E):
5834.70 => 3.981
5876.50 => 3.794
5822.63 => 4.451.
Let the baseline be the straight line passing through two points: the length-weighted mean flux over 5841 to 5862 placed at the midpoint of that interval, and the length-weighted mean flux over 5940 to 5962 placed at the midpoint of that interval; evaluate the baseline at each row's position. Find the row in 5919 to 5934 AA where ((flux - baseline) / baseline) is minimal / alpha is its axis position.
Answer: 5930.88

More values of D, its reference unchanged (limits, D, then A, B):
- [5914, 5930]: 0.99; 0.98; 0.98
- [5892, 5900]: 0.99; 1.26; 1.28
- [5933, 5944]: 0.99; 1.00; 1.01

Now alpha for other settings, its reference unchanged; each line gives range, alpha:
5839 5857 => 5856.24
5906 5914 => 5906.35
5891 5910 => 5892.76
